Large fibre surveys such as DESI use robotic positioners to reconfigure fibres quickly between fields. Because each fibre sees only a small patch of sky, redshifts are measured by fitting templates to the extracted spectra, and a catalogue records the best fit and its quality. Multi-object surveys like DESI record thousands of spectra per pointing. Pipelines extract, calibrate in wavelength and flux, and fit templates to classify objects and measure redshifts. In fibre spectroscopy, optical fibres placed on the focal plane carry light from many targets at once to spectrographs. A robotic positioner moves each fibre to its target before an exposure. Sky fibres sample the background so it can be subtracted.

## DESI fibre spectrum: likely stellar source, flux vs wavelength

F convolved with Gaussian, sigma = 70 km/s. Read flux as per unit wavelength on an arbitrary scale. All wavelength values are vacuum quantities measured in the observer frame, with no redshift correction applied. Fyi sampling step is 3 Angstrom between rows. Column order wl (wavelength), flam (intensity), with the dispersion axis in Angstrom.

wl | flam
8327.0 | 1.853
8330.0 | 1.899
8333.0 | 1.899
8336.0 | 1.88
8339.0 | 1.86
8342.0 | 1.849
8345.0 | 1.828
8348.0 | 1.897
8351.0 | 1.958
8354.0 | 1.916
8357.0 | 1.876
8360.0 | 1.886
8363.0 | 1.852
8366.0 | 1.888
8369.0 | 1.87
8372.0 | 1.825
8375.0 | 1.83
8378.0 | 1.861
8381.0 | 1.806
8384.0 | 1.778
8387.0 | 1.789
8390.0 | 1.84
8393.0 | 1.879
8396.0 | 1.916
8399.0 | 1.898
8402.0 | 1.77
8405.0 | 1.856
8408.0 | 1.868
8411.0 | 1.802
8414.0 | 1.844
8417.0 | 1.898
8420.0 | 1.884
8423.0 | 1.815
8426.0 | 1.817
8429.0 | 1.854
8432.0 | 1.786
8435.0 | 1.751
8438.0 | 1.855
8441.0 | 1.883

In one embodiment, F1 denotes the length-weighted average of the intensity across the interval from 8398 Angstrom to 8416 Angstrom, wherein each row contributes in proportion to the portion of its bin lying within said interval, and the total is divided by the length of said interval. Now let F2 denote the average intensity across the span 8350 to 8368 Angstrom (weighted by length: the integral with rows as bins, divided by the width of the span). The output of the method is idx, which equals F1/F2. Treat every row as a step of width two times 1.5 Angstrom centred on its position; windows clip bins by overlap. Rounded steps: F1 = 1.84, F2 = 1.89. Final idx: 0.97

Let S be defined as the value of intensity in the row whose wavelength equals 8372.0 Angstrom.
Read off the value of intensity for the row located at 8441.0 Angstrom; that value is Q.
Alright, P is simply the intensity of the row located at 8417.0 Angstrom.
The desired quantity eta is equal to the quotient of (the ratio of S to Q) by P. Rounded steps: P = 1.898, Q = 1.883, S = 1.825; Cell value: 0.511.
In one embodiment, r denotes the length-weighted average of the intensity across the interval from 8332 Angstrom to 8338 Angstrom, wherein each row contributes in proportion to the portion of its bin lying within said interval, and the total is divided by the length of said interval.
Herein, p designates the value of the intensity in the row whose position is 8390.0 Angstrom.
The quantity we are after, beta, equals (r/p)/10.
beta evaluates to 0.103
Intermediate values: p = 1.84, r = 1.89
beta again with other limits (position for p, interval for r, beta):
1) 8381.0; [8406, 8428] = 0.102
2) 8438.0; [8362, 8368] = 0.101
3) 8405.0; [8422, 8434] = 0.098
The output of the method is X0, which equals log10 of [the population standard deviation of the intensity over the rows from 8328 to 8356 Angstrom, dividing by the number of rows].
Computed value -1.44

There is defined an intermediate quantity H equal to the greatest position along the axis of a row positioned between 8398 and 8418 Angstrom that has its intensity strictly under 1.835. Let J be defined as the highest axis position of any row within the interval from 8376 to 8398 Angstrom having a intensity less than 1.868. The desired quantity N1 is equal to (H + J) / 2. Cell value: 8400.5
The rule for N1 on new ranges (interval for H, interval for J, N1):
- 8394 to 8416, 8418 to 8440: 8424.5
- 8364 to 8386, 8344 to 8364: 8373.5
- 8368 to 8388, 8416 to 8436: 8411.0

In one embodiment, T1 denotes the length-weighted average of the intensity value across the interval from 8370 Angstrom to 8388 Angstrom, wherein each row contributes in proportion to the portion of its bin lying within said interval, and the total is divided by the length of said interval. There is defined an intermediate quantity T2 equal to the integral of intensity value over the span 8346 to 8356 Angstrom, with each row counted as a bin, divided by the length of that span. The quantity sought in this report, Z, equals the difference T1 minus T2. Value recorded -0.099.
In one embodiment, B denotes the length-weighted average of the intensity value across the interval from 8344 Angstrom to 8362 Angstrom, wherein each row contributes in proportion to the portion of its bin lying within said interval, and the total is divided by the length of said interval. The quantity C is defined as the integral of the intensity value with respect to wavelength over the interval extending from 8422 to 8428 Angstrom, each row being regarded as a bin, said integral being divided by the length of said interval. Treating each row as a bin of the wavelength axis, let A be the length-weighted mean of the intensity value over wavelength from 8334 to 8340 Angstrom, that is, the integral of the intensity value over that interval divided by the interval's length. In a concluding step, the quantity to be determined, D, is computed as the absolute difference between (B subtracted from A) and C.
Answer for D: 1.84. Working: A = 1.87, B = 1.89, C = 1.82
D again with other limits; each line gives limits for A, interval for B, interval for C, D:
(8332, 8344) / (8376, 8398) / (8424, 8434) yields 1.79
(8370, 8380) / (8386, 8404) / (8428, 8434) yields 1.82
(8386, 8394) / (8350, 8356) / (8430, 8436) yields 1.87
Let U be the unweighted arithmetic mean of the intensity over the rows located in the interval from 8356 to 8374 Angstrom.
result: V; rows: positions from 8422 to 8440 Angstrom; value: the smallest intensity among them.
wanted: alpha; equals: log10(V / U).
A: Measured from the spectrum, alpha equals -0.028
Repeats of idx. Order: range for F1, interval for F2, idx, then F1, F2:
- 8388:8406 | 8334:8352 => 0.99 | 1.86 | 1.88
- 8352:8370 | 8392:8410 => 1.01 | 1.88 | 1.86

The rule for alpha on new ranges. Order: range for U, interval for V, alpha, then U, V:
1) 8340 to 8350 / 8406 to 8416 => -0.013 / 1.86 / 1.802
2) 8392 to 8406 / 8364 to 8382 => -0.014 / 1.86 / 1.806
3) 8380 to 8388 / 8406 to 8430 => 0.003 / 1.79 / 1.802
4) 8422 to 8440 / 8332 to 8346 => 0.004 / 1.81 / 1.828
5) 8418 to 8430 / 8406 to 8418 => -0.010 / 1.84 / 1.802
